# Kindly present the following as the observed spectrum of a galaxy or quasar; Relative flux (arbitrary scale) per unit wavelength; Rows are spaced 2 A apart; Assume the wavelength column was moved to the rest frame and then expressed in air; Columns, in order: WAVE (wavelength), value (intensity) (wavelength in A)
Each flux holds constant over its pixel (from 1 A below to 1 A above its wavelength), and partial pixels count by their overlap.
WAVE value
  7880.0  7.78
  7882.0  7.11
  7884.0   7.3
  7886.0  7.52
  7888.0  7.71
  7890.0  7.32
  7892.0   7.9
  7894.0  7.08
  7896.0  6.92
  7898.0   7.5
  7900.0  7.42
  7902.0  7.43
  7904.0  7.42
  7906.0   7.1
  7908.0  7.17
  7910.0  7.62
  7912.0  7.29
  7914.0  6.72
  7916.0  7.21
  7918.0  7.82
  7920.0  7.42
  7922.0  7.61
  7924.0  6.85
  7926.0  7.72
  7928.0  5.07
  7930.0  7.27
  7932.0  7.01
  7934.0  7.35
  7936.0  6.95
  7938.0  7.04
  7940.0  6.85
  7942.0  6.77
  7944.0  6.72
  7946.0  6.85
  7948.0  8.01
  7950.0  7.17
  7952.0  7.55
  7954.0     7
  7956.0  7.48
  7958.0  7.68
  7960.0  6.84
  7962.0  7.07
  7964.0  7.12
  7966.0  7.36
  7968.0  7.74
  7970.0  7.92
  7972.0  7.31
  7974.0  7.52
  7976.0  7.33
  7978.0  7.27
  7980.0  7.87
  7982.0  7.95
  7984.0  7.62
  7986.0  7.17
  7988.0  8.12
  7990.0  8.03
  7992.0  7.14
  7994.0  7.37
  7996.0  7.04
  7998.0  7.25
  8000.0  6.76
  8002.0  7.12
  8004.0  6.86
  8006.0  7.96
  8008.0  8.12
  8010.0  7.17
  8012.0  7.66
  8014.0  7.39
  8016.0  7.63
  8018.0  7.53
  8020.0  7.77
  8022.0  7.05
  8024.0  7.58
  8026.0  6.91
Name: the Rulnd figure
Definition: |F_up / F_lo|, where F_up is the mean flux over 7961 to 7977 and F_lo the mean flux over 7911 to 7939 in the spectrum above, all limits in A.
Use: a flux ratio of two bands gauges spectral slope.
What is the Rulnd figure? 1.05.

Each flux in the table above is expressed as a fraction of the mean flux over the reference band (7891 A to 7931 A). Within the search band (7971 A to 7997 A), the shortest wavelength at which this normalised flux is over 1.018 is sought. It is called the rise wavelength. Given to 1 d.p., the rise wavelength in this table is 7974.0 A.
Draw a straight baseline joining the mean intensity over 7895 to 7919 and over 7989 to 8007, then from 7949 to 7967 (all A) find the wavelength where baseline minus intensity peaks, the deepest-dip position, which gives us 7960.0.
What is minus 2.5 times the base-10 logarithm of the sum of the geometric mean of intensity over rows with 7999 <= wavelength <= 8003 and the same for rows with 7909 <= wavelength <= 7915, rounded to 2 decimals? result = -2.88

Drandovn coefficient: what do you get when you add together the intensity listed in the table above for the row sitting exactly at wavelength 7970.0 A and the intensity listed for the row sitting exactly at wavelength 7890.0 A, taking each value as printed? 15.2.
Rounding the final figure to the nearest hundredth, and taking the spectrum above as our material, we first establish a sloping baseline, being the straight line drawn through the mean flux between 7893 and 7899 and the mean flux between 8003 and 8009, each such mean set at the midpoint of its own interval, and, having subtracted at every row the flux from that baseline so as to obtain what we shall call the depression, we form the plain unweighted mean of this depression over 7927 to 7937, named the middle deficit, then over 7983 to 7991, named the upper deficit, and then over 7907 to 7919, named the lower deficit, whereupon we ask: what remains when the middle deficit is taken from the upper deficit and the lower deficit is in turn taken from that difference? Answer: -0.70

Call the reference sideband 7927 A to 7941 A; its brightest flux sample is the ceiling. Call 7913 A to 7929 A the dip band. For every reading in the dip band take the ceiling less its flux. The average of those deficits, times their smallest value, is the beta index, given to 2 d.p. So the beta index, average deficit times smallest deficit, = -0.14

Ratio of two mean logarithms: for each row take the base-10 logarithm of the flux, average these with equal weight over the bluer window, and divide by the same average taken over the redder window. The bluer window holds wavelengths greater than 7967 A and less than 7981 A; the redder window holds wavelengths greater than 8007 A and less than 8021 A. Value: 1.00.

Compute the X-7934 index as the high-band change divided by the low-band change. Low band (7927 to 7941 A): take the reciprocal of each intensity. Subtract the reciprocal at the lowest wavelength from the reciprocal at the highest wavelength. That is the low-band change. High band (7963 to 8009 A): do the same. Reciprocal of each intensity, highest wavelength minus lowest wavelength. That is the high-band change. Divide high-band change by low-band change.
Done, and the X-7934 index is 0.34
